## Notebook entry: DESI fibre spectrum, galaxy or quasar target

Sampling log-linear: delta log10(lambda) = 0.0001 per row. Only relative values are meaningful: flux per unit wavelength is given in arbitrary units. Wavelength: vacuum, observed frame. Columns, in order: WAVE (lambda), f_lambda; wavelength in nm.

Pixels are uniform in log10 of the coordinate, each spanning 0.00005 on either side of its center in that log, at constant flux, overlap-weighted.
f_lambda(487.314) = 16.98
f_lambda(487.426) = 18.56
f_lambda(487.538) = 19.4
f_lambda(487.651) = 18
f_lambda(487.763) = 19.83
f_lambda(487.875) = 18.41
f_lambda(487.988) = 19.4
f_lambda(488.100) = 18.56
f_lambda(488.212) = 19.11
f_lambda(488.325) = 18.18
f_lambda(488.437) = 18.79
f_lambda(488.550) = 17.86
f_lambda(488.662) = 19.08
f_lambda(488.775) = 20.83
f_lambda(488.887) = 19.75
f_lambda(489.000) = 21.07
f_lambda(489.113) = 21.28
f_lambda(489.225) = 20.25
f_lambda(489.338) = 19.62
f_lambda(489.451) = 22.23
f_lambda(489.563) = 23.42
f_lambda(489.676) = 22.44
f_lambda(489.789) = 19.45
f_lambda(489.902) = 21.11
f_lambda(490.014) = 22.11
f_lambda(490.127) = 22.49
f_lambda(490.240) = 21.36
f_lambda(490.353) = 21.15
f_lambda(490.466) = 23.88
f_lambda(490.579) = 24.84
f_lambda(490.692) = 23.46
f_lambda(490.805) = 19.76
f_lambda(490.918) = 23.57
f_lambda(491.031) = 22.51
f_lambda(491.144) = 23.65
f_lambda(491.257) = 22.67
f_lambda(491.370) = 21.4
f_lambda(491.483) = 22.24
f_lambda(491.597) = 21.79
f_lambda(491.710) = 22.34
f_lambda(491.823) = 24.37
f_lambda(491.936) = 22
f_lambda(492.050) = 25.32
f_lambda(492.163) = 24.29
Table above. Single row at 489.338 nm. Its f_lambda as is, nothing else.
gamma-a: 19.62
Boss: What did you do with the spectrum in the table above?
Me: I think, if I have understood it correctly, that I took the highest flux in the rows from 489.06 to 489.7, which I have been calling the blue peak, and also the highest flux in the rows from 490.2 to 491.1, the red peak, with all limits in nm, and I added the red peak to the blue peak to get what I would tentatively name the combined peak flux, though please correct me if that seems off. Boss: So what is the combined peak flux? 48.3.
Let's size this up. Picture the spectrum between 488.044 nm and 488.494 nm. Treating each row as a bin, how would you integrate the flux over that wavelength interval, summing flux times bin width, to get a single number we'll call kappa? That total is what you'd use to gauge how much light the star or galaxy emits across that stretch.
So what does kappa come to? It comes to 8.4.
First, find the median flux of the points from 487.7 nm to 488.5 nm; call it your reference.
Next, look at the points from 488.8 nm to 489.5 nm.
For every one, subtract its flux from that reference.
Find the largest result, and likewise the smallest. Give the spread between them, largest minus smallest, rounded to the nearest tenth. 2.6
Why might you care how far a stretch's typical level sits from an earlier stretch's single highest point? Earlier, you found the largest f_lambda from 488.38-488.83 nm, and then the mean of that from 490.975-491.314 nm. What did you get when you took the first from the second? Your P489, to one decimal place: 2.1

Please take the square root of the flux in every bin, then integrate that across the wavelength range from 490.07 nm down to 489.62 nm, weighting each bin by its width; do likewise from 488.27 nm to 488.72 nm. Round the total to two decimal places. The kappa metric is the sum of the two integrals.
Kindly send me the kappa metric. 4.01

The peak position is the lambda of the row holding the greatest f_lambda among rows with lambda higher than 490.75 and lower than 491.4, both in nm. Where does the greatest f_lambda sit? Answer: 491.144 nm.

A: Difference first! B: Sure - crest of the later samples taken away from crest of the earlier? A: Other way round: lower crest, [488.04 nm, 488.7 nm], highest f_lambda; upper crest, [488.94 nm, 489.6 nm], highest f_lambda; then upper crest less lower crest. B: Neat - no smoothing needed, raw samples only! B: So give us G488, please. 4.31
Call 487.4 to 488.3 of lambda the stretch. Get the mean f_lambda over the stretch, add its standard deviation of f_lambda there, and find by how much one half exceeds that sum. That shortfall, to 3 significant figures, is -19.0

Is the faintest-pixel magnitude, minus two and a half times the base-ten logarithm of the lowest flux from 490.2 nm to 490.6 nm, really -3.31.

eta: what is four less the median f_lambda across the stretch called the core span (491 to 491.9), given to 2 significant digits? -18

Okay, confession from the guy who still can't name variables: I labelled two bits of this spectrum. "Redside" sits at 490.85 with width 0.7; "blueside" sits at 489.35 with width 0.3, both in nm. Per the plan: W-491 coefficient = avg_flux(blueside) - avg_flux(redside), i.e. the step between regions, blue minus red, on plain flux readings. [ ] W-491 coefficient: -2.3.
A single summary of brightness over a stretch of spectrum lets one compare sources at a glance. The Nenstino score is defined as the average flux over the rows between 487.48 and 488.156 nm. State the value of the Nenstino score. 19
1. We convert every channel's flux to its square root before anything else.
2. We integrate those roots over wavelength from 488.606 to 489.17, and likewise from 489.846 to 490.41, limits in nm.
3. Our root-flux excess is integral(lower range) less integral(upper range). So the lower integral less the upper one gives -0.08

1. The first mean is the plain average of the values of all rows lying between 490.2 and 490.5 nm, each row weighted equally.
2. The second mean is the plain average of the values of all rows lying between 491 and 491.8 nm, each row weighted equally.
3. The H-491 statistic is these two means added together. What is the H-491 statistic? 44.5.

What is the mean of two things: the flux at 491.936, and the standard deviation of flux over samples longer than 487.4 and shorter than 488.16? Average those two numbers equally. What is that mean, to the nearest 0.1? 11.3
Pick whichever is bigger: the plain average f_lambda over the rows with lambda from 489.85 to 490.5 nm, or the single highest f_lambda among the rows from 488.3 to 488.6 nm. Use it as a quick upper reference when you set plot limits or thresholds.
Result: 22.0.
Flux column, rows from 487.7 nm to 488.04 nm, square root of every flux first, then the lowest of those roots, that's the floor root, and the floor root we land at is 4.29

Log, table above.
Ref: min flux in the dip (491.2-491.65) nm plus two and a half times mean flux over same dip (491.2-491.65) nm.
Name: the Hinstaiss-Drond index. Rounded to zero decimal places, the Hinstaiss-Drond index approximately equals 76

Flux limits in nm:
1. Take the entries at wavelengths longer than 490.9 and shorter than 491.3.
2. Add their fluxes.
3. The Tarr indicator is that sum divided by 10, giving 9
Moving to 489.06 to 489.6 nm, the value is 11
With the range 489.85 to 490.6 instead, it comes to 16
